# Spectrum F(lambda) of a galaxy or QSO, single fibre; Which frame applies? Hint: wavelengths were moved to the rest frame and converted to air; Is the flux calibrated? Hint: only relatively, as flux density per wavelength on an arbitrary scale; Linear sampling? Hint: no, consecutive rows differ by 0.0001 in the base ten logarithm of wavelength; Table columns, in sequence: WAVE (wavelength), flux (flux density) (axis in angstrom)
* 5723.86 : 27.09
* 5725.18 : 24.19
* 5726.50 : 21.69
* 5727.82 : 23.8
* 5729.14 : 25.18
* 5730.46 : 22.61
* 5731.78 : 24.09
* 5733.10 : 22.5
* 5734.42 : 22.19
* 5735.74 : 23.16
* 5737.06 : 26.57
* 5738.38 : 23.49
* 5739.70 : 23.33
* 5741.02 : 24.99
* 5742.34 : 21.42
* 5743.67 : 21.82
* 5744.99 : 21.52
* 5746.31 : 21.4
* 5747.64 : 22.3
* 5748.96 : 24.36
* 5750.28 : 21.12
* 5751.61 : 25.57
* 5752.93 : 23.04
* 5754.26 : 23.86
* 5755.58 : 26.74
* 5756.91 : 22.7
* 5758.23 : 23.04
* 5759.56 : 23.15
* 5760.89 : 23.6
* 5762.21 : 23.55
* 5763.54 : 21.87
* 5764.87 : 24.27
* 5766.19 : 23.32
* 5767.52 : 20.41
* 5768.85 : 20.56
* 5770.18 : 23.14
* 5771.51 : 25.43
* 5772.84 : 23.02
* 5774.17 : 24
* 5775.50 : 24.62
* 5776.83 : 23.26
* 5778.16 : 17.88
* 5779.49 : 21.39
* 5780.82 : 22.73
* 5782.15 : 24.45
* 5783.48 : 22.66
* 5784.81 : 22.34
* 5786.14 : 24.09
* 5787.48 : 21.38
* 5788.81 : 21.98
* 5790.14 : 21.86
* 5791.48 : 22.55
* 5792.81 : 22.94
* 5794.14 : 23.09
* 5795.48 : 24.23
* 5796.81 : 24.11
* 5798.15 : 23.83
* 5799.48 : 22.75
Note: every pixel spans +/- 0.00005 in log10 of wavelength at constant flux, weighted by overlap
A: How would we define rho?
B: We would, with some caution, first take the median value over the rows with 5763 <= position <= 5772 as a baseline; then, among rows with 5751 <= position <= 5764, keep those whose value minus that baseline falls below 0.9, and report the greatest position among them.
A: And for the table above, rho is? 5763.54 angstrom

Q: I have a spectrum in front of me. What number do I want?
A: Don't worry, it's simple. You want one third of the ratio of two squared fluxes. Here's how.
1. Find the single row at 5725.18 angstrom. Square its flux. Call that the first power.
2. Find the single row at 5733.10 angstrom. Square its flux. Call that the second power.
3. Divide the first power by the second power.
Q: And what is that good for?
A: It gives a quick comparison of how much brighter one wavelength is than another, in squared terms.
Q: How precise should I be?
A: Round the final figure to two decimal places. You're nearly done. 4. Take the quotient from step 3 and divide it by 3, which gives 0.39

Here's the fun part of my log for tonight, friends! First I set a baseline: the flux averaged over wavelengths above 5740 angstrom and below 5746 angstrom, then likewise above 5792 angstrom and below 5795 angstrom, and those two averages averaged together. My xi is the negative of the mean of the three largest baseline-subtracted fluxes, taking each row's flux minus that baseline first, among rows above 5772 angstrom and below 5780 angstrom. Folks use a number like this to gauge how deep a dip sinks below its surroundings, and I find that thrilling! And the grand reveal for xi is -1.2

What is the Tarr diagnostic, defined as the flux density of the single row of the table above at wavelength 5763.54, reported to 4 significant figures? 21.87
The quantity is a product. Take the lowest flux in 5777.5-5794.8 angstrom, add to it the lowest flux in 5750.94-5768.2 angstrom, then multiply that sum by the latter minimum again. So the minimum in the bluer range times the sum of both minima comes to 781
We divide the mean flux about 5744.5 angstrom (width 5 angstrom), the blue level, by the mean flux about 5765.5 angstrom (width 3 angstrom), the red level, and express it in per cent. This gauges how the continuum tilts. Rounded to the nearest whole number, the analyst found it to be 91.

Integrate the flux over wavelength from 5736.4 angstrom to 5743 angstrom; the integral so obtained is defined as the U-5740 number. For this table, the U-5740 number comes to 158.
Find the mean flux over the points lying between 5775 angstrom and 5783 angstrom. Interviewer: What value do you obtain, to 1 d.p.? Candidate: 22.4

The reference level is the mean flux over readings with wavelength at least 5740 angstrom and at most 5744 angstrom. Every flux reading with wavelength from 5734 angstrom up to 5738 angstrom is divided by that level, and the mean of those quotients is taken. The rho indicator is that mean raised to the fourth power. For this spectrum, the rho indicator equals 1.23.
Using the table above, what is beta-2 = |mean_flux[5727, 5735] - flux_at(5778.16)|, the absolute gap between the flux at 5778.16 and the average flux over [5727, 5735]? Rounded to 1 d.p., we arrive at 5.5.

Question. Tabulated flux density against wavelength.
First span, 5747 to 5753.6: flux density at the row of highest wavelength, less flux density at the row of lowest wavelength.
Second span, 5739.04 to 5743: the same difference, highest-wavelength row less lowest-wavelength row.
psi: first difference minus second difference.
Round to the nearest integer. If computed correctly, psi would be 3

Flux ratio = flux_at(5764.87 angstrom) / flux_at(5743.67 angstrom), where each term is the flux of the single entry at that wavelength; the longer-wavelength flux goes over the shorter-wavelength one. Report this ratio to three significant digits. 1.11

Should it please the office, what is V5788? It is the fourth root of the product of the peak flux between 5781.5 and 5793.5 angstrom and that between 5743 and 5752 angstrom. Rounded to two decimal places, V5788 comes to 5.00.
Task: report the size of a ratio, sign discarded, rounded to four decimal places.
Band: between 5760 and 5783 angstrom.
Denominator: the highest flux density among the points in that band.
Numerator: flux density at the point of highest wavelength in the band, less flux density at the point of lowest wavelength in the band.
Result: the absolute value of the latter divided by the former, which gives 0.0334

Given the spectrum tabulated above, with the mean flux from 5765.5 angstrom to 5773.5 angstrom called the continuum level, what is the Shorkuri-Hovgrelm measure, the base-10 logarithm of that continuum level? 1.36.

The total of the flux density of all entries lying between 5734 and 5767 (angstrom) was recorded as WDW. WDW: 582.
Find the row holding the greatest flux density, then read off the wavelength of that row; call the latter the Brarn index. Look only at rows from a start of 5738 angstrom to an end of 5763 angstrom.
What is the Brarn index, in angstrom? 5755.58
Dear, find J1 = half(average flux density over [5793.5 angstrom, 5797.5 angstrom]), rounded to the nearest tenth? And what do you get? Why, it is 11.9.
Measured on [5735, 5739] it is 12.2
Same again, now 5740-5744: 11.4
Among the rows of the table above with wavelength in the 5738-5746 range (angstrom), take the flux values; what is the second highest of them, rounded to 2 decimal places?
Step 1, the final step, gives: 23.49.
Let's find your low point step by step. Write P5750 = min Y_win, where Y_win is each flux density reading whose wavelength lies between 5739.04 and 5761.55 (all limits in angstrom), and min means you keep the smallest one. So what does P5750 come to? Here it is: 21.12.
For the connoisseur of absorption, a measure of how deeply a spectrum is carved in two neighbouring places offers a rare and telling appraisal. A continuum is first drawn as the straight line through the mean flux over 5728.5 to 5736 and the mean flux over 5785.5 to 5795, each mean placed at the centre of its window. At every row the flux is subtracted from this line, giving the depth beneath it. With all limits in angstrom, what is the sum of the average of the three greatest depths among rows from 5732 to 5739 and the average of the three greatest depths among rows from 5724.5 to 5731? 1.3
